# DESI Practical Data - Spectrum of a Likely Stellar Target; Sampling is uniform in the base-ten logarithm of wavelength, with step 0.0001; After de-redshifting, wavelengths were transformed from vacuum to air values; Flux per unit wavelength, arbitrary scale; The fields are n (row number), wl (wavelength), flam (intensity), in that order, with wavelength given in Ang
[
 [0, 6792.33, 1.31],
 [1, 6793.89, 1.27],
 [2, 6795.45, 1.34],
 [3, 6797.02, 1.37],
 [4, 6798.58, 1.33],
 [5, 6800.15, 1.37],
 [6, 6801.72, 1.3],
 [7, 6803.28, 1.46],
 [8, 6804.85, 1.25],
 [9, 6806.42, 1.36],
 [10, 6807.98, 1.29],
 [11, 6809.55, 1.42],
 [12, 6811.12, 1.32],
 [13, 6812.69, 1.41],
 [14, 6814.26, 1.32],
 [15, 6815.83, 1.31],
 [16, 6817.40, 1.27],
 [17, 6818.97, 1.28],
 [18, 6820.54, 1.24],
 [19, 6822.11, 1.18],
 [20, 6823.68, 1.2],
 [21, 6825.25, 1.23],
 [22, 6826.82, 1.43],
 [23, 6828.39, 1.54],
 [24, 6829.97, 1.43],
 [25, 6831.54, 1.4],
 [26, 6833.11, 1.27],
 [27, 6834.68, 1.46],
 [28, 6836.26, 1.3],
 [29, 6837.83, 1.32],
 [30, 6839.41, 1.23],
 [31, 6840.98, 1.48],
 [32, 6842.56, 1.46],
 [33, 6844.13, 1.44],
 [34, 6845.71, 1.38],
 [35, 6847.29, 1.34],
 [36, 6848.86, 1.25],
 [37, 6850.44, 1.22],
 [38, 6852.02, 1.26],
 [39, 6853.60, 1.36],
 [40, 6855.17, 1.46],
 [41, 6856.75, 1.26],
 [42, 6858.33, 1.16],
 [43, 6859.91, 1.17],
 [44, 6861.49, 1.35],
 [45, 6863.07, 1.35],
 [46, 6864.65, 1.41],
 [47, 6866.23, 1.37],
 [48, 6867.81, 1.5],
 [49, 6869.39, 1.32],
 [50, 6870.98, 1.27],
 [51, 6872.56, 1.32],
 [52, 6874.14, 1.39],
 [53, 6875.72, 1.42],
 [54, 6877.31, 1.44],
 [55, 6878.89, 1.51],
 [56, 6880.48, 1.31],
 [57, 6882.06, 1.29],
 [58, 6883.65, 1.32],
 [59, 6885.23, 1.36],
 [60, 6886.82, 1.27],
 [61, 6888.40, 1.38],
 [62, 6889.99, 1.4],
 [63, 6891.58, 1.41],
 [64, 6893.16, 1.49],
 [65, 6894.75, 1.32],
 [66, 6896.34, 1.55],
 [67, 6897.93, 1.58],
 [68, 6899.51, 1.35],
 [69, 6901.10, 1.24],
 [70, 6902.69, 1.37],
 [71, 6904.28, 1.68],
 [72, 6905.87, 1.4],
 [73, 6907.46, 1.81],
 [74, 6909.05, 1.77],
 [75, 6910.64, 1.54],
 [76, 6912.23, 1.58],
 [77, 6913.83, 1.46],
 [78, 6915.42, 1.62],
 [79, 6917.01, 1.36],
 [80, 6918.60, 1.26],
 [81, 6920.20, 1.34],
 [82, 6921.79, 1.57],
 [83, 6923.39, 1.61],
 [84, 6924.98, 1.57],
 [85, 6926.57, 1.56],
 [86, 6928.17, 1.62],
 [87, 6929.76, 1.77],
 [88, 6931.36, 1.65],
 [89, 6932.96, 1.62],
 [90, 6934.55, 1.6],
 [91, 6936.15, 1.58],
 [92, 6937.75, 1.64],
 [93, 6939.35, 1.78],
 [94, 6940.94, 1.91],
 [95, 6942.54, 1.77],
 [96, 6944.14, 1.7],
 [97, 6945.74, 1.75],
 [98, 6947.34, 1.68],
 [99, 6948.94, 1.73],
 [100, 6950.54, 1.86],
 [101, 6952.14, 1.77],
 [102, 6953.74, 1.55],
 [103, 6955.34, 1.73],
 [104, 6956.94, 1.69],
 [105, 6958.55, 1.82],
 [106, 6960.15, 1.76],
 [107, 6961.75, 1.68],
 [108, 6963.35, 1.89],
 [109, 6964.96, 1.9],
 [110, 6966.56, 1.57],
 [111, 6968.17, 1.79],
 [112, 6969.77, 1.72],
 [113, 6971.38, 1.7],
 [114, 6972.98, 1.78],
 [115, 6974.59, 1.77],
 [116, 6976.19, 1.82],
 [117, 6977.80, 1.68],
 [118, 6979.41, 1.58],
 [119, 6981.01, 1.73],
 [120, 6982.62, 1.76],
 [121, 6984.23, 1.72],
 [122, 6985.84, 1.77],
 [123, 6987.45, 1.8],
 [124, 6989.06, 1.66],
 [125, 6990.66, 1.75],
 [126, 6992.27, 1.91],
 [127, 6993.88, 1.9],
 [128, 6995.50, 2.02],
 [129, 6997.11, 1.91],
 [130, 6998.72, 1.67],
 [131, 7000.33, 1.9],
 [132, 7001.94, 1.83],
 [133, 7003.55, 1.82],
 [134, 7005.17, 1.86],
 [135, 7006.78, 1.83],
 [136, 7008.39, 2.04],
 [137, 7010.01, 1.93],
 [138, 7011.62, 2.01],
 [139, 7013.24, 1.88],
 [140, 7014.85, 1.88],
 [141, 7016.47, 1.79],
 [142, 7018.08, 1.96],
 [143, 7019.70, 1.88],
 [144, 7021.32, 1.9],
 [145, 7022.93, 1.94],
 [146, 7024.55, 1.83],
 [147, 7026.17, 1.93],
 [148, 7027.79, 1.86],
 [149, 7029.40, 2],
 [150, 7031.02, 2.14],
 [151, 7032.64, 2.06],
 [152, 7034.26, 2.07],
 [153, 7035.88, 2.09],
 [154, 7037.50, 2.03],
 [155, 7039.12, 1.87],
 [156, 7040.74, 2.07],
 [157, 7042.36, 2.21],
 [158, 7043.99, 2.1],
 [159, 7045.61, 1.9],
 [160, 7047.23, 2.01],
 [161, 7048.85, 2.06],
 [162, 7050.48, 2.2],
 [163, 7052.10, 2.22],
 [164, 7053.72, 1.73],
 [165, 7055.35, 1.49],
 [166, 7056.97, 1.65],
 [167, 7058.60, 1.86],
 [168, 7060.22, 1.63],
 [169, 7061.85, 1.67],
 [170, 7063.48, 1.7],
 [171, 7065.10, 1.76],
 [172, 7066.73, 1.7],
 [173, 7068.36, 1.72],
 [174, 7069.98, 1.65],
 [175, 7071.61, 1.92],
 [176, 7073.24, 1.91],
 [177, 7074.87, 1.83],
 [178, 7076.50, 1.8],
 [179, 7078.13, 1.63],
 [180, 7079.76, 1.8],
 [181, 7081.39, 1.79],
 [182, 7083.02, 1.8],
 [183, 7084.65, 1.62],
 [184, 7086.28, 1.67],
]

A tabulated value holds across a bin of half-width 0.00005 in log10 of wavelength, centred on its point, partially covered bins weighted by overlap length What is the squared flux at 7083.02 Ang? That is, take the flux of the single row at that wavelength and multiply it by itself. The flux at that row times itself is 3.2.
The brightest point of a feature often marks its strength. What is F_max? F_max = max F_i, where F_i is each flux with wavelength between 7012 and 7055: 2.22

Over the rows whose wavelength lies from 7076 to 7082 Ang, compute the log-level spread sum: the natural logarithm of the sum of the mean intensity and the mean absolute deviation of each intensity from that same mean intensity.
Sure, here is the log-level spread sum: 0.60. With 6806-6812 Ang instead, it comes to 0.33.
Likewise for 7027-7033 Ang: 0.74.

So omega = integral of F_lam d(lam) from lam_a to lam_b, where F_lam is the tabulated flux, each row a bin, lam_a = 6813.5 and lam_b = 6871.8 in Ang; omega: 78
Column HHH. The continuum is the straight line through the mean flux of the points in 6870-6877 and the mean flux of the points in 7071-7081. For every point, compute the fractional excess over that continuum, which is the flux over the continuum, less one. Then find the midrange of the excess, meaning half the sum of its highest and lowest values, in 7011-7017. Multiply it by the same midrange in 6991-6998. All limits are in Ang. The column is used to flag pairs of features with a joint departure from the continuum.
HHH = 0.028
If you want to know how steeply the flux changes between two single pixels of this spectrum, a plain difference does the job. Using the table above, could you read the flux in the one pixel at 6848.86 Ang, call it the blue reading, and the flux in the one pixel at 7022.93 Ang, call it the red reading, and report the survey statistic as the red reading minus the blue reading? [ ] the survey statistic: 0.7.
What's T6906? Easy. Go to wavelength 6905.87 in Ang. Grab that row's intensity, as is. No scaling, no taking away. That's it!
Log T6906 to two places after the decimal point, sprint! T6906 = 1.40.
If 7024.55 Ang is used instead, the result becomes 1.83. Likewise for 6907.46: 1.81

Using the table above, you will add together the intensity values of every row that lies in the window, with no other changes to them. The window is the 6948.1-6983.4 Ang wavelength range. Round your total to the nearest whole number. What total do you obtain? 38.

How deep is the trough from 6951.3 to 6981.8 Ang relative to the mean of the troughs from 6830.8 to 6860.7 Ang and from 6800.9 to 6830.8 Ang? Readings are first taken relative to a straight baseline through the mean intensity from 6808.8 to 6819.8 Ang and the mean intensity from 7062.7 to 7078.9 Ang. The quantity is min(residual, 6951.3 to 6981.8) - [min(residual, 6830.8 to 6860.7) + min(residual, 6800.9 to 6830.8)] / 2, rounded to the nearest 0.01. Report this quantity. 0.18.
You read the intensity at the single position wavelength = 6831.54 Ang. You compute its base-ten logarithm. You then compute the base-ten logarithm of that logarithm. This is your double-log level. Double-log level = -0.84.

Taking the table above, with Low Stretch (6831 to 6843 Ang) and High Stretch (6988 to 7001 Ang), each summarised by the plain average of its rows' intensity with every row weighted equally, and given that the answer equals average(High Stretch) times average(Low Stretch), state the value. 2.5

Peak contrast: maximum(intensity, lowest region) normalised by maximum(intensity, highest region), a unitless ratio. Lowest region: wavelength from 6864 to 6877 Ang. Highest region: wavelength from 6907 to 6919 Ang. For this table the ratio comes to 0.83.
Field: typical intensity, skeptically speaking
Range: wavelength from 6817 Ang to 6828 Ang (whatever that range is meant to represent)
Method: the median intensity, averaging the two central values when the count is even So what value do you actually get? 1.24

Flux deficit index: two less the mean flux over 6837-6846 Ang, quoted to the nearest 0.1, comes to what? 0.6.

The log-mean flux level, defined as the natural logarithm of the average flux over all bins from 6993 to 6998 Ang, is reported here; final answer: 0.66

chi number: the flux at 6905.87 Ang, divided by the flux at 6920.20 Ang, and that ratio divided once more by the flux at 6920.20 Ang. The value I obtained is 0.8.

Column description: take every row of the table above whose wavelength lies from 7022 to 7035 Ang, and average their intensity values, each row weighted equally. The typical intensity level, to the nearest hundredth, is 1.98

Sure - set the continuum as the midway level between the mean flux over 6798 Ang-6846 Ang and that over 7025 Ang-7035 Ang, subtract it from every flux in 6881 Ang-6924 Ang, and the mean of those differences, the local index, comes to -0.2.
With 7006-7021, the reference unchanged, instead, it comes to 0.2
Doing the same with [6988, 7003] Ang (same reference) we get 0.2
